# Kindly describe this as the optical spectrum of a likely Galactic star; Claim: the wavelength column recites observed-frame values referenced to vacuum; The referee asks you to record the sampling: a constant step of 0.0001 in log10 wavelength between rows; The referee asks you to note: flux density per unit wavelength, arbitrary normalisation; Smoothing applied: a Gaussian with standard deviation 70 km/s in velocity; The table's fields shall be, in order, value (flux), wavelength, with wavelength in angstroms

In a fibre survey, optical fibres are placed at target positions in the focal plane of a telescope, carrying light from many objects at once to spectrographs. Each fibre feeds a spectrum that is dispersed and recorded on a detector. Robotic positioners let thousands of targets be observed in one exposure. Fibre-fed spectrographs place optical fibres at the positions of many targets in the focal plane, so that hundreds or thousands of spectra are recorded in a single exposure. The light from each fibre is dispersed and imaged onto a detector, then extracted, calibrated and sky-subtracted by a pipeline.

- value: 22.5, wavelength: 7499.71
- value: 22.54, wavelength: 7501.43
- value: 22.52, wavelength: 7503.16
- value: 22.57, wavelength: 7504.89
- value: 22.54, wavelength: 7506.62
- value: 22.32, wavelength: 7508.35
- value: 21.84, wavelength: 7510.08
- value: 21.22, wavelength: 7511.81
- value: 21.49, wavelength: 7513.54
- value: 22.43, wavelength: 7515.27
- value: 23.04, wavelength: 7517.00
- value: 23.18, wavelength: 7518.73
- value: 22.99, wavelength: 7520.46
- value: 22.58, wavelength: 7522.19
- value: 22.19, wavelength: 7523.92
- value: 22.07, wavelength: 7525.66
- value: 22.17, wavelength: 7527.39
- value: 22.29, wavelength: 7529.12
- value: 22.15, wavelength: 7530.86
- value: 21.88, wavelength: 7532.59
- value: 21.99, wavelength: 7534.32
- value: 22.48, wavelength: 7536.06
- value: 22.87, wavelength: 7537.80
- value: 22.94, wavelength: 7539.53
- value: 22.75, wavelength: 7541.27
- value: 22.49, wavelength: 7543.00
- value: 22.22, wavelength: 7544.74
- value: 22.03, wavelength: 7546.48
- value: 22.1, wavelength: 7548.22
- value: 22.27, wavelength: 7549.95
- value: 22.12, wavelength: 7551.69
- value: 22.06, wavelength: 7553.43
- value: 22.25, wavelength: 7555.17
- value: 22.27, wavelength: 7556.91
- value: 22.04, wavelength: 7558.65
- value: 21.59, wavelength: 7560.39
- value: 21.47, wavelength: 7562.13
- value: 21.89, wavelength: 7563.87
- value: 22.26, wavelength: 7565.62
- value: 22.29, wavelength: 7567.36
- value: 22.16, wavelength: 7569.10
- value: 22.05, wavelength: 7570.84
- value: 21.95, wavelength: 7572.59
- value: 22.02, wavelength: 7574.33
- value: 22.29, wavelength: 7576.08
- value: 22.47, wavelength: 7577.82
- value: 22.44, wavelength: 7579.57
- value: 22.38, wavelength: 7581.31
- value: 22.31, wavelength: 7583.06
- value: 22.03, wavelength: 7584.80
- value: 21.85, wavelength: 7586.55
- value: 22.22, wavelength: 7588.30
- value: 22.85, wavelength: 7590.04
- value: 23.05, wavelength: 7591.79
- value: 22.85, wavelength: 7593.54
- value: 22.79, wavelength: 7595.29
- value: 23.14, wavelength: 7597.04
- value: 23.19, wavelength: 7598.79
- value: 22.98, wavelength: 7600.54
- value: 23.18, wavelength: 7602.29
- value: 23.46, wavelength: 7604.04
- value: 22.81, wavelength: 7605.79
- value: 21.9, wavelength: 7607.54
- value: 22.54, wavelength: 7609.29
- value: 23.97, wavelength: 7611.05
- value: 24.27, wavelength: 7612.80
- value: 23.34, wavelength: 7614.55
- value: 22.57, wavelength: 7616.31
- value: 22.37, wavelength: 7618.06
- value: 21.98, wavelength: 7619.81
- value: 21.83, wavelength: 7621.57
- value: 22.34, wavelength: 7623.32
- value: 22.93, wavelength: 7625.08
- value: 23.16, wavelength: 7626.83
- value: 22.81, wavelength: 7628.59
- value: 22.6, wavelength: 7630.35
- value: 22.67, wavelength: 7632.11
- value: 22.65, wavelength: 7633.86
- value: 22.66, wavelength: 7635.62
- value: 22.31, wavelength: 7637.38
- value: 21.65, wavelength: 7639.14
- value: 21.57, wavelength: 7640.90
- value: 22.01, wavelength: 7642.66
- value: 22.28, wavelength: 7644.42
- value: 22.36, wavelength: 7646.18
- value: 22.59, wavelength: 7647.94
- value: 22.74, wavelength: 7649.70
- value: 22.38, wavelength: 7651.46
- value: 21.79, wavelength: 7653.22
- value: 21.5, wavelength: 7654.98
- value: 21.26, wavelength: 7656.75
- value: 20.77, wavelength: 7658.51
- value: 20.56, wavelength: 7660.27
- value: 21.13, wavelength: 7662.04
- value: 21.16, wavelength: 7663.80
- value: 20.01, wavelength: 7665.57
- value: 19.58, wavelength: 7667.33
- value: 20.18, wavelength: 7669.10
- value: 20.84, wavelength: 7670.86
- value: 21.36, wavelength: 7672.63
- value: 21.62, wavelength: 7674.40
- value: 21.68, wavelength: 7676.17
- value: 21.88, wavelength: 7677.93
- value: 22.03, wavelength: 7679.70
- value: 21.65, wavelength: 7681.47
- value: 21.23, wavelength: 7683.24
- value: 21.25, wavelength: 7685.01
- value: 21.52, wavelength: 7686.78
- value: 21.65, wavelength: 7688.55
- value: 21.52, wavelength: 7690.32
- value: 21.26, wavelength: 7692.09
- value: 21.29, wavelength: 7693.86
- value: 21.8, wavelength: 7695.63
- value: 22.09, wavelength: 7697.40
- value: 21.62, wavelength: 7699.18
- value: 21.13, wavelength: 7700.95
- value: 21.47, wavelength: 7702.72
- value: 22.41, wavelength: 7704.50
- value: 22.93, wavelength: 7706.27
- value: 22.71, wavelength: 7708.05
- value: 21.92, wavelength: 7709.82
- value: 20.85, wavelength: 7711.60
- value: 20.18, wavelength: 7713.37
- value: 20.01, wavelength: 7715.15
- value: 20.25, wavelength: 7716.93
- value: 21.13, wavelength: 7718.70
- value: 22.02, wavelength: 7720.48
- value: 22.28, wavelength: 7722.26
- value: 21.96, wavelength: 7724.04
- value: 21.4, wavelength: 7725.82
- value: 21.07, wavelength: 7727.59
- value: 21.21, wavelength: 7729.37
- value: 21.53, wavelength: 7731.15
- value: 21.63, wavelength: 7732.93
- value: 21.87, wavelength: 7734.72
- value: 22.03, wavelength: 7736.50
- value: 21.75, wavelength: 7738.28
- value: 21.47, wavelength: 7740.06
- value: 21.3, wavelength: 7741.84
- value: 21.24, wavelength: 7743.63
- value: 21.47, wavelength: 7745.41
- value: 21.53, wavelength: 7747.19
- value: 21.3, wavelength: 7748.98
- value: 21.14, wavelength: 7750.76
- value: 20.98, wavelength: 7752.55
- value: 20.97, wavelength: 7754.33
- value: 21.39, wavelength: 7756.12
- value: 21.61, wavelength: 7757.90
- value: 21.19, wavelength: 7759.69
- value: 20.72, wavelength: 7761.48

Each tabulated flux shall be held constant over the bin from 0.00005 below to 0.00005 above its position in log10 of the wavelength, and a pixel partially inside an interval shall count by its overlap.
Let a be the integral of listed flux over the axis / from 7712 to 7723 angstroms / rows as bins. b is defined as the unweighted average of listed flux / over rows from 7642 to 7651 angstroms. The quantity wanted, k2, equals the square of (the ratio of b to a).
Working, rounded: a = 231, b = 22.4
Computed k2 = 0.009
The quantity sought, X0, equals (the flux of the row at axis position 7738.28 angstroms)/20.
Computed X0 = 1.09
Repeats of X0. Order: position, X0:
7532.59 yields 1.09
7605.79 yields 1.14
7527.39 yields 1.11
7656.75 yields 1.06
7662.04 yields 1.06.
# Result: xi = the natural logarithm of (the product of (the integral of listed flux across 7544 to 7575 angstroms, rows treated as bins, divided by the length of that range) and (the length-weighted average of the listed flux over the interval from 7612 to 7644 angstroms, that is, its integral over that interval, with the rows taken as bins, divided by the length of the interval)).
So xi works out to 6.21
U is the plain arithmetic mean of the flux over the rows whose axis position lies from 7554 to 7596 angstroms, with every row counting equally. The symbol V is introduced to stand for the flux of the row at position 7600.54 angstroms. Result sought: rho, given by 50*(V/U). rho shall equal 51.7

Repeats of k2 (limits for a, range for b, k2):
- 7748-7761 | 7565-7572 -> 0.006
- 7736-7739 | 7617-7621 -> 0.114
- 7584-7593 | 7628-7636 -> 0.013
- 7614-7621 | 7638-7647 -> 0.019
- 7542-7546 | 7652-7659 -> 0.057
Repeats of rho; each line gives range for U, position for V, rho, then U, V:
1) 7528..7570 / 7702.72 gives 48.4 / 22.20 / 21.47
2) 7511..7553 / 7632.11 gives 50.8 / 22.33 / 22.67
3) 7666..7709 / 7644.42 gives 51.7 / 21.53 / 22.28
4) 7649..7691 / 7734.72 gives 51.3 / 21.30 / 21.87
